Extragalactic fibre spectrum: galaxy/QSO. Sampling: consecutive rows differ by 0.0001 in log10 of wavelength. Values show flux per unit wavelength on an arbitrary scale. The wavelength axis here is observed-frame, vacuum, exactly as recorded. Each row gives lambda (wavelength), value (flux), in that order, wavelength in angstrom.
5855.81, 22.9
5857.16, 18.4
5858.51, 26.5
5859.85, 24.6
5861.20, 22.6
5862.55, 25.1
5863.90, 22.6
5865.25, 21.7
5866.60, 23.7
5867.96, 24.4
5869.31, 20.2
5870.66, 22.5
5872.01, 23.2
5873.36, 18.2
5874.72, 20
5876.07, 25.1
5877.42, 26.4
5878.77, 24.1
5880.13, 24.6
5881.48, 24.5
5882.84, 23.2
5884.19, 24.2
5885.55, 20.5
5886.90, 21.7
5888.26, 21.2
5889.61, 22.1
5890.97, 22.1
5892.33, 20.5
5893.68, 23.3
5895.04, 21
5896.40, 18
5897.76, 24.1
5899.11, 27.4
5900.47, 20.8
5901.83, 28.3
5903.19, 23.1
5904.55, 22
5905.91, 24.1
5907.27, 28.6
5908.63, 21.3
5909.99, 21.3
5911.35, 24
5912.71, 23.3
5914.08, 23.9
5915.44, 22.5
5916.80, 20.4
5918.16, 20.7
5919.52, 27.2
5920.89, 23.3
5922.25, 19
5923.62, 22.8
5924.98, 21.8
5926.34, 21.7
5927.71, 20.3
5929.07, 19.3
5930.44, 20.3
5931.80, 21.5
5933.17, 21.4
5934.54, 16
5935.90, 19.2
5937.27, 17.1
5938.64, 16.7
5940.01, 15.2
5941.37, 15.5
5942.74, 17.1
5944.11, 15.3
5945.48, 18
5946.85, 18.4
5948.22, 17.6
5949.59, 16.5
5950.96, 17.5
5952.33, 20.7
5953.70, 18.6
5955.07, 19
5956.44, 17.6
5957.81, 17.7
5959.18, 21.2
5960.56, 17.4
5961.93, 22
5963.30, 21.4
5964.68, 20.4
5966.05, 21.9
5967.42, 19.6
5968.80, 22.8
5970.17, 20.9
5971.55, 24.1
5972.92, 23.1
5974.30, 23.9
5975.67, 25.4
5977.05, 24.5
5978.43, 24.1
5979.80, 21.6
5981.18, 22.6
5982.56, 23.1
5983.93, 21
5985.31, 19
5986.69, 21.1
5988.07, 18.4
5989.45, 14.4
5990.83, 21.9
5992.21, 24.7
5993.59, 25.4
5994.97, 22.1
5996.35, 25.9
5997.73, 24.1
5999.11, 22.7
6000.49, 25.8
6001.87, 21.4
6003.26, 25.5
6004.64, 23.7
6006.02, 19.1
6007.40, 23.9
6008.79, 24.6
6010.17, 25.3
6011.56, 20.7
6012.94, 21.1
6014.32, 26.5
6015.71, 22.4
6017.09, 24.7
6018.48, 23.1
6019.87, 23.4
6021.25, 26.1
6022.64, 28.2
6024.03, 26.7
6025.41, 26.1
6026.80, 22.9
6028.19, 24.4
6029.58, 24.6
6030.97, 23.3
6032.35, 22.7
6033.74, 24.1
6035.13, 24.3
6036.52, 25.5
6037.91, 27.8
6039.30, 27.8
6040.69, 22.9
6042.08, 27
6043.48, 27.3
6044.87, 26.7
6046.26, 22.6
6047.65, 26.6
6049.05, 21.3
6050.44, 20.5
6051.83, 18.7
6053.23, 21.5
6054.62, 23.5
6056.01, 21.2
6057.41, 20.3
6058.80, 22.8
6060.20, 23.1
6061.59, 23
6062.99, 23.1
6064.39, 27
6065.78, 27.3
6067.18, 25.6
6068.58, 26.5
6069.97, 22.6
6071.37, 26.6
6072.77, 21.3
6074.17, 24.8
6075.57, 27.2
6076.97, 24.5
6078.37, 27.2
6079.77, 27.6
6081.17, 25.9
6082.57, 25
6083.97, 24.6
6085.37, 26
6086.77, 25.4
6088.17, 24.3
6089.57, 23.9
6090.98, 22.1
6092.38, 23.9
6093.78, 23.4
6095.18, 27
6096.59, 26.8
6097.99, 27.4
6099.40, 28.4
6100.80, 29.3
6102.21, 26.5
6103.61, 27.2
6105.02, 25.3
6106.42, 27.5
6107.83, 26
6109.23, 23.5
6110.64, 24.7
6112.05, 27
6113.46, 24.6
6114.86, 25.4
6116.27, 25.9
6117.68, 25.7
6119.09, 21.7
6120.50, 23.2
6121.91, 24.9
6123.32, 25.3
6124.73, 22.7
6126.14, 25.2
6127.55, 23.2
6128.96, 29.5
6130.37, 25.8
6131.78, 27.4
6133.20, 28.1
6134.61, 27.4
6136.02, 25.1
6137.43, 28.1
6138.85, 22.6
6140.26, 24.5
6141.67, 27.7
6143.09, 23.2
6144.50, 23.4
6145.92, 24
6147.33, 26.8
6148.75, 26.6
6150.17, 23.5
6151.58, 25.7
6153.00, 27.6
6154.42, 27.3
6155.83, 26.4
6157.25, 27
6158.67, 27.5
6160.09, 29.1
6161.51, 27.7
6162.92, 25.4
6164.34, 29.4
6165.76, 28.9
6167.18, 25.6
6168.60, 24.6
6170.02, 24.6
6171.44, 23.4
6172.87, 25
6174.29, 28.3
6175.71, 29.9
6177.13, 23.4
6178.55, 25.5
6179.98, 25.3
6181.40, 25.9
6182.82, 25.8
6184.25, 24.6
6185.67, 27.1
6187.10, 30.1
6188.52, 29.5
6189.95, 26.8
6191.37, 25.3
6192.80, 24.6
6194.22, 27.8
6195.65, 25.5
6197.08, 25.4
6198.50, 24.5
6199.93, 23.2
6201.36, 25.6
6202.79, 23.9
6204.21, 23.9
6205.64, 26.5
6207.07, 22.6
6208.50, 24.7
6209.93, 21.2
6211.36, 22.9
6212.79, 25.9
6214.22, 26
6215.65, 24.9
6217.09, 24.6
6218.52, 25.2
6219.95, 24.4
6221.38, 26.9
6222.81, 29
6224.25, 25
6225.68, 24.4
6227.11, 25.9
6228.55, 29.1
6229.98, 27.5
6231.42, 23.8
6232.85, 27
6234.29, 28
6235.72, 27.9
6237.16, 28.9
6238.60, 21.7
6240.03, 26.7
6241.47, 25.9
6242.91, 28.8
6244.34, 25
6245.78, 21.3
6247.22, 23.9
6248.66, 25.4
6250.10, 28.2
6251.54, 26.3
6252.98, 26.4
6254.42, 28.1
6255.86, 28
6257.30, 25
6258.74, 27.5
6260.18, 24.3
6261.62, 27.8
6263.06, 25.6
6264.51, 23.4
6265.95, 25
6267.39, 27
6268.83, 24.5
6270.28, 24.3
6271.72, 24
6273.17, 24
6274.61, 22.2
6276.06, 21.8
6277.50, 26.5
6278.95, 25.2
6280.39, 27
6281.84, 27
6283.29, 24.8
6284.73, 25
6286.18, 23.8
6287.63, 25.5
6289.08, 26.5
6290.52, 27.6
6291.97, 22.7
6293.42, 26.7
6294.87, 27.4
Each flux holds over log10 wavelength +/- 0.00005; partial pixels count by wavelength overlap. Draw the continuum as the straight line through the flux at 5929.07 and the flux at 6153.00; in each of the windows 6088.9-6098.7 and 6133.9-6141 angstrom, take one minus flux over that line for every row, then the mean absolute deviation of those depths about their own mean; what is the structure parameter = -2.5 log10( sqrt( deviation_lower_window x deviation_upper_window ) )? 2.92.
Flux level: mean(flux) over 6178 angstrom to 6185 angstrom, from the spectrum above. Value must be 25.4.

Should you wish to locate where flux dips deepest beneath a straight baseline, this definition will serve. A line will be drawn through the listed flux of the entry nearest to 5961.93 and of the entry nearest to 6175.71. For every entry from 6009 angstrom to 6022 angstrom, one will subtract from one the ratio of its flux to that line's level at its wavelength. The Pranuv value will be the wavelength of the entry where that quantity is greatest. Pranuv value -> 6011.56 angstrom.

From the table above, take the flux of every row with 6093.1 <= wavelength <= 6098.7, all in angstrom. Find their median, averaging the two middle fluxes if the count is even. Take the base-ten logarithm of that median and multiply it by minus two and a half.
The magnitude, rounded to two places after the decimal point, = -3.57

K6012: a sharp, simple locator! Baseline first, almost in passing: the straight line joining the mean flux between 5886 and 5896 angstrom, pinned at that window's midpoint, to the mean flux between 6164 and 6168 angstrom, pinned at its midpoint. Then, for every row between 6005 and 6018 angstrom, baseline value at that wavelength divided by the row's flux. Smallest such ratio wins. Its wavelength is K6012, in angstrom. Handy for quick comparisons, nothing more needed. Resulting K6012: 6014.32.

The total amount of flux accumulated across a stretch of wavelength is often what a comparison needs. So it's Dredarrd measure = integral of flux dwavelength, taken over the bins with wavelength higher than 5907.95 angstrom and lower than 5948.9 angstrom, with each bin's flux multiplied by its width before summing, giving 822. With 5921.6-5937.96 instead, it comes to 328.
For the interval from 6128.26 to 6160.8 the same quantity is 855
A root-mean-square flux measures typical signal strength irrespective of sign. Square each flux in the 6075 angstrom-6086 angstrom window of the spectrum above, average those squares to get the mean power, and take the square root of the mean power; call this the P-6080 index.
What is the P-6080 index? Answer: 26.0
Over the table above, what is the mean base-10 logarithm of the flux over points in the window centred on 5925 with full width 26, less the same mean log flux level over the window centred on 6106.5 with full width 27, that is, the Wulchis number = -0.091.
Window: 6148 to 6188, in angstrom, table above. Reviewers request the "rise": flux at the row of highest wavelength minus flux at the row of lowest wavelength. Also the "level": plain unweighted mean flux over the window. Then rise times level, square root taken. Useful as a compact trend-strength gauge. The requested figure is 10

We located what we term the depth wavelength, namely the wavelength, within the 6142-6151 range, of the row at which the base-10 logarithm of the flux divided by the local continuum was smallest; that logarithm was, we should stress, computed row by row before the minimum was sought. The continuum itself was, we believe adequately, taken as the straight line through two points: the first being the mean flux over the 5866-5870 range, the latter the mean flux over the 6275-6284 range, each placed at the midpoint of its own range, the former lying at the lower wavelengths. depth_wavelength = 6143.09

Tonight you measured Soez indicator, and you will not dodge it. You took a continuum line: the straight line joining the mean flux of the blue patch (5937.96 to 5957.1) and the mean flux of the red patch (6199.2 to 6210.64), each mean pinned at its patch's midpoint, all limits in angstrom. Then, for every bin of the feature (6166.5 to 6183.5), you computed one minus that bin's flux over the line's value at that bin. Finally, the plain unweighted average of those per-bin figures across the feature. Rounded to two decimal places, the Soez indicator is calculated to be -0.10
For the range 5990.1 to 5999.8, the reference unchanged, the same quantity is -0.28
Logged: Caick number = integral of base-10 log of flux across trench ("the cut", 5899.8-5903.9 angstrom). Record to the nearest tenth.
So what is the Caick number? 5.6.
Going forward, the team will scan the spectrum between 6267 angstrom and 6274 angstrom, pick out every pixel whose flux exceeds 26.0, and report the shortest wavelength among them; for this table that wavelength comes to 6267.39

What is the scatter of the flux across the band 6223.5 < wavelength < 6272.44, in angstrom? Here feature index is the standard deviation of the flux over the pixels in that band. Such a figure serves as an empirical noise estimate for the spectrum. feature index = 2.0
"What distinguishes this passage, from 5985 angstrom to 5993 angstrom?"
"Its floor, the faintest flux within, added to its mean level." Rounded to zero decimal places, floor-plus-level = 34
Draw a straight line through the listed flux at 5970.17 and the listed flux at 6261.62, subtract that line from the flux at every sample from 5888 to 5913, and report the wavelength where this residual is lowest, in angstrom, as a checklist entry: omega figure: 5896.40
